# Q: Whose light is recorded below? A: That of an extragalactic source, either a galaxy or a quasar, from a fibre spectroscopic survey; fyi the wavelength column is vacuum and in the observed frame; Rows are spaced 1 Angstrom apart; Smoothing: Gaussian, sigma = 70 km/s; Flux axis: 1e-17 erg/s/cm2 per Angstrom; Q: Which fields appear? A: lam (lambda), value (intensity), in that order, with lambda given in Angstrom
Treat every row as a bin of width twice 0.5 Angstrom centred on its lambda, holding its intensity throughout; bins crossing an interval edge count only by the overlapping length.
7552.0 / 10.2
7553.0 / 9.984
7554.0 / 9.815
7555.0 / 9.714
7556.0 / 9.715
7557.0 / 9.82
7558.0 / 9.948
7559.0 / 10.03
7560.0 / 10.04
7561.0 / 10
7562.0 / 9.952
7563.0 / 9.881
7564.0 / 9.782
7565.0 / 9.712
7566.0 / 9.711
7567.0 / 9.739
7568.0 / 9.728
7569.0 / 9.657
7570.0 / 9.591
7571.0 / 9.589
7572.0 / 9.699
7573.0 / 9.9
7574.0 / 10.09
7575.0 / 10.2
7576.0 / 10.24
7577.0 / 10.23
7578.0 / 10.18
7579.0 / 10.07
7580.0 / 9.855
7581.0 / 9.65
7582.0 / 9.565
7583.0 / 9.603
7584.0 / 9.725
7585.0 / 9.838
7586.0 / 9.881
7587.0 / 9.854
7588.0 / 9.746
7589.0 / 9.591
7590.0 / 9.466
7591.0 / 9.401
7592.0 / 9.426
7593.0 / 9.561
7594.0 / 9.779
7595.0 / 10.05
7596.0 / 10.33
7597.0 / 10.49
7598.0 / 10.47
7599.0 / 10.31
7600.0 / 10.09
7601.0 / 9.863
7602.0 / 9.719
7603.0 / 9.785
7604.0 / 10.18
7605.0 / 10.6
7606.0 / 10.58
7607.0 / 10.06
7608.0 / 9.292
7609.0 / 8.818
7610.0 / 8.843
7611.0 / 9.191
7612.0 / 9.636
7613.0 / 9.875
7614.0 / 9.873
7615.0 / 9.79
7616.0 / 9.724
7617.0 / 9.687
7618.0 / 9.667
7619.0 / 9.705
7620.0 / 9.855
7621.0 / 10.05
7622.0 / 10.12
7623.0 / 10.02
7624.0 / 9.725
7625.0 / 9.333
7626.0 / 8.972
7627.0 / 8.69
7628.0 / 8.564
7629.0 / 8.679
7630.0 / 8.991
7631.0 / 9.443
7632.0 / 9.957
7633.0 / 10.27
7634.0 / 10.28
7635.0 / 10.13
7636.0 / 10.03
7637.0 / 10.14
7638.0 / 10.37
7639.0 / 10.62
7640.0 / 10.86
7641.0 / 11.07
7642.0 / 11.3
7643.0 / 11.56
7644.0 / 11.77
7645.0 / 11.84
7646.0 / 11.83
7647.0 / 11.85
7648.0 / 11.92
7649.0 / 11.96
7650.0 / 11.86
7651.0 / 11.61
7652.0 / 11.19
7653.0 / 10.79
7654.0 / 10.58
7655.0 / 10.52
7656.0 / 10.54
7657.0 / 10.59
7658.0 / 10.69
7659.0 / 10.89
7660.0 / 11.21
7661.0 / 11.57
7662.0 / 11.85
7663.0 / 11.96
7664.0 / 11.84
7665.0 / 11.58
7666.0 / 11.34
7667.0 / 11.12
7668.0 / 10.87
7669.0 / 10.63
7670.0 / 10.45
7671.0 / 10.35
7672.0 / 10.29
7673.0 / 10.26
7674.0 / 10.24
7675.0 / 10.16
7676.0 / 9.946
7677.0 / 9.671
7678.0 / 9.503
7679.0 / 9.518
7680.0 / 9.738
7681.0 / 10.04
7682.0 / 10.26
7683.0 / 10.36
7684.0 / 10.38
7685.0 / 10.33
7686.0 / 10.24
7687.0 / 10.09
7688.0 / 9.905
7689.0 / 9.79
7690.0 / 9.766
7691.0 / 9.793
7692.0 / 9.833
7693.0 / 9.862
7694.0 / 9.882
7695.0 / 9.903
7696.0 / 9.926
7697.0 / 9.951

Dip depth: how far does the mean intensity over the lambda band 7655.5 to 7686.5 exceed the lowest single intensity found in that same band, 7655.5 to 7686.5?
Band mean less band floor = 1.09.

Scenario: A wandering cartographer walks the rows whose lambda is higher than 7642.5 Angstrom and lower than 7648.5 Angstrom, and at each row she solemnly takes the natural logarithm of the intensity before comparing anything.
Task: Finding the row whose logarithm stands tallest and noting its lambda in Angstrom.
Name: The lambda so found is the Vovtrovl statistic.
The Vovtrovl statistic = 7648.0 Angstrom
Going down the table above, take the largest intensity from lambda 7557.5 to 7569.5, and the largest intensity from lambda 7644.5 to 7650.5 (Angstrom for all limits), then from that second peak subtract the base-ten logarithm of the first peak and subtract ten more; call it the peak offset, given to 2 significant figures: 0.96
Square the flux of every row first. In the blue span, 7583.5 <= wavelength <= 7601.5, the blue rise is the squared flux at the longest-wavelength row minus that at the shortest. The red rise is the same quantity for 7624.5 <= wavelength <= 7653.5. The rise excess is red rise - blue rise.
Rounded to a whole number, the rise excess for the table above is 27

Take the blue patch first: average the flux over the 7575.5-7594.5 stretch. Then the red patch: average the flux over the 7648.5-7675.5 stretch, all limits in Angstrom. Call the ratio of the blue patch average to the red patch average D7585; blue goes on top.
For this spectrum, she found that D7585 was 0.89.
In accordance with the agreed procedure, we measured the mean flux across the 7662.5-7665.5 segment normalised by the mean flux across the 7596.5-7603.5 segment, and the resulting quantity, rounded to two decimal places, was 1.17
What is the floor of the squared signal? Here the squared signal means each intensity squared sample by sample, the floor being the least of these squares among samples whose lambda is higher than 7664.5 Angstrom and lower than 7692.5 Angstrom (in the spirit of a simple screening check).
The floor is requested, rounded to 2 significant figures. 90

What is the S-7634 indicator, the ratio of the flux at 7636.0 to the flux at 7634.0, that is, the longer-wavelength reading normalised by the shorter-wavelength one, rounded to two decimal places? 0.98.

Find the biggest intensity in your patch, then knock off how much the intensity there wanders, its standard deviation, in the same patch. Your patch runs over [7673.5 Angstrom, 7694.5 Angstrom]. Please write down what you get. 10.1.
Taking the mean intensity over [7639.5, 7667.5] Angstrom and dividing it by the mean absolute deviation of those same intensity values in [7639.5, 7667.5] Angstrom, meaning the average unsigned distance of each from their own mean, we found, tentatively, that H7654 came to 26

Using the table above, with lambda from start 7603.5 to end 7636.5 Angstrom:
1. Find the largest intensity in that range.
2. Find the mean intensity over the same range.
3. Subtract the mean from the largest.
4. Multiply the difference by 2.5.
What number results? 2.4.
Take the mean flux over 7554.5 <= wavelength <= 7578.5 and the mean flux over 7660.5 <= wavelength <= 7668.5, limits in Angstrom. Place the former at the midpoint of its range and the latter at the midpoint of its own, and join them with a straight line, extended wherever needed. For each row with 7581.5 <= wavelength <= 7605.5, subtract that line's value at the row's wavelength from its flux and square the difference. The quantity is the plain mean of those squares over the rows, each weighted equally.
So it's 0.28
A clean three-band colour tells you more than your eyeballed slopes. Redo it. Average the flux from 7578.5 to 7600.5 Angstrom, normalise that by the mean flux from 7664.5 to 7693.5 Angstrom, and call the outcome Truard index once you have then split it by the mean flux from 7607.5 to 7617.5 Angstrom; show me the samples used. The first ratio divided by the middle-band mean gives 0.102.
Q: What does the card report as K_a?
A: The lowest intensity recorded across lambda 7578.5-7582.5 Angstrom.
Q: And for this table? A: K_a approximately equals 9.565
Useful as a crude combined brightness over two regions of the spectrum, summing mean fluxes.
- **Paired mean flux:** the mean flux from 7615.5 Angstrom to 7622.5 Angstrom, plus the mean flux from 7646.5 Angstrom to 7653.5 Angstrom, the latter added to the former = 21.4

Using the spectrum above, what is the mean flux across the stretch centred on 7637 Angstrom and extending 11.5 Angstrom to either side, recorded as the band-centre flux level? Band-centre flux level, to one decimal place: 10.4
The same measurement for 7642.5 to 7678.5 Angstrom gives 11.0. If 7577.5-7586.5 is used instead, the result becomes 9.8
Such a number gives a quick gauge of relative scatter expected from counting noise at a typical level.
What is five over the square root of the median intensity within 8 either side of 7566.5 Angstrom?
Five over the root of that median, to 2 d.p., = 1.60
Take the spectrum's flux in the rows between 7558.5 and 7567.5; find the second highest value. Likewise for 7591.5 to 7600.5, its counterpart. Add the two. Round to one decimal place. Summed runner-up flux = 20.5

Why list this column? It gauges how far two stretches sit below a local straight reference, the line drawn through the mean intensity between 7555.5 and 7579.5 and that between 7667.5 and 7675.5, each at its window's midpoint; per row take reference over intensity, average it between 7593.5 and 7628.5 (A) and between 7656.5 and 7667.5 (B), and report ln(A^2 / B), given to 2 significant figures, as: 0.16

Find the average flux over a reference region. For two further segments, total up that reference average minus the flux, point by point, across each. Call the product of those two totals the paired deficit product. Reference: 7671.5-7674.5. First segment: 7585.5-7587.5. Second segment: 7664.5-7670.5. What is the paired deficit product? -3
